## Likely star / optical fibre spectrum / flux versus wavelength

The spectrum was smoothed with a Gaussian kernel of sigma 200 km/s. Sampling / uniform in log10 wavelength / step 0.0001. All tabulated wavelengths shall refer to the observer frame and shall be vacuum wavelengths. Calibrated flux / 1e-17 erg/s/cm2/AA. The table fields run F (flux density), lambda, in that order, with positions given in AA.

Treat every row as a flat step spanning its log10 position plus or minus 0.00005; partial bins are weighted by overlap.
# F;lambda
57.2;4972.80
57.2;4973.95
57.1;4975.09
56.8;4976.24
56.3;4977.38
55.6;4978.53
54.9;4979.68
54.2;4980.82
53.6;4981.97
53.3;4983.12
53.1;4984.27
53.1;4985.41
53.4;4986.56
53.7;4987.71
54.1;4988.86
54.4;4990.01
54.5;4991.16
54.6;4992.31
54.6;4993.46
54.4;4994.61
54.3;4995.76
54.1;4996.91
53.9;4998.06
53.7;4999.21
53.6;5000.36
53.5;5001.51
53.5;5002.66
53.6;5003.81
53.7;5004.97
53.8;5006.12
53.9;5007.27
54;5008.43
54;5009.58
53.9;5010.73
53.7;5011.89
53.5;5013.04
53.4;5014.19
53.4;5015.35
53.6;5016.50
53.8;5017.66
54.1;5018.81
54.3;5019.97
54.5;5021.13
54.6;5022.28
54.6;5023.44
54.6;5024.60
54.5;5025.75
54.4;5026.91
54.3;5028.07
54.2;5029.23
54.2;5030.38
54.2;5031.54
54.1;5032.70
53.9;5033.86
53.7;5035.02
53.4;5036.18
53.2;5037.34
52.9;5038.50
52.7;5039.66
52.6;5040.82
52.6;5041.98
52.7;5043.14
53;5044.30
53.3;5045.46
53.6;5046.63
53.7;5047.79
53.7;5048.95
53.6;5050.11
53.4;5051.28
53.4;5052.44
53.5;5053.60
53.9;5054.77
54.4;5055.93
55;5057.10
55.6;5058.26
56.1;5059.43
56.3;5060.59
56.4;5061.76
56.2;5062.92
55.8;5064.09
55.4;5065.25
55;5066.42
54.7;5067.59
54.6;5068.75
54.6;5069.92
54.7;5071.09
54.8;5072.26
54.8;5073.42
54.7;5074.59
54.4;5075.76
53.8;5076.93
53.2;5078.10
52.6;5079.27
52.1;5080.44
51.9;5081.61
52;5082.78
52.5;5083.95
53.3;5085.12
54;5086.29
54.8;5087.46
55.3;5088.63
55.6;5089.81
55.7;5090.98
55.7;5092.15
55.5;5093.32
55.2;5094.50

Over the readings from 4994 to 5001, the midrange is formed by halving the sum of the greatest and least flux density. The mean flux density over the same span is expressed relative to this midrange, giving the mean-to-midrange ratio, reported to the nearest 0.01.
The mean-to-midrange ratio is 1.00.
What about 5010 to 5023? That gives 1.00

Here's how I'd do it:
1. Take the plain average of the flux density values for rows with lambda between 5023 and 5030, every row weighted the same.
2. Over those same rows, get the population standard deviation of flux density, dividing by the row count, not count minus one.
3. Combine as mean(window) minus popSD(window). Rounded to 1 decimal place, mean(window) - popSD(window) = 54.3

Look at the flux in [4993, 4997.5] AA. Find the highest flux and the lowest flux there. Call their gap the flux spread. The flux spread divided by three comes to 0.17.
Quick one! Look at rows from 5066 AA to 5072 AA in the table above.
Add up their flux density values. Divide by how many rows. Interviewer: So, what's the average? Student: 54.7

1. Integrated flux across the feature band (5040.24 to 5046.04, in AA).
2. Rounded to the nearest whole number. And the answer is 307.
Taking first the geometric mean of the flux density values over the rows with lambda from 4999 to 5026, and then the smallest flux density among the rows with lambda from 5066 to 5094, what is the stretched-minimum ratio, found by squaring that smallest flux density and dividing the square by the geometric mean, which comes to 50.0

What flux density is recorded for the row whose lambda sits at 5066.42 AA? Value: 55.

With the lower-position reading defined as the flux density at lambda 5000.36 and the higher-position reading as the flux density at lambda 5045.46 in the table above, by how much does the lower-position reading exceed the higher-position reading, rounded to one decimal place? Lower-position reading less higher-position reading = 0.3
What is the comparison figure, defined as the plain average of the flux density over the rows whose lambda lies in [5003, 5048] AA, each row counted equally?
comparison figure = 53.7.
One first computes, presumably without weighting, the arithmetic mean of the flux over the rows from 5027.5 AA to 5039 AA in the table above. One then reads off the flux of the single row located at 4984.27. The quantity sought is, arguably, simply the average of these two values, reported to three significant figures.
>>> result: 53.5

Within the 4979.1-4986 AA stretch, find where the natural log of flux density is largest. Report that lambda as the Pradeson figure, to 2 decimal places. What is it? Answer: 4979.68 AA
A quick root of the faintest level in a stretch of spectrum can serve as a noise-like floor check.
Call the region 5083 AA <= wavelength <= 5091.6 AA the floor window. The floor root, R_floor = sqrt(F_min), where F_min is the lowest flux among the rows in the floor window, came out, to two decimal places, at 7.25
